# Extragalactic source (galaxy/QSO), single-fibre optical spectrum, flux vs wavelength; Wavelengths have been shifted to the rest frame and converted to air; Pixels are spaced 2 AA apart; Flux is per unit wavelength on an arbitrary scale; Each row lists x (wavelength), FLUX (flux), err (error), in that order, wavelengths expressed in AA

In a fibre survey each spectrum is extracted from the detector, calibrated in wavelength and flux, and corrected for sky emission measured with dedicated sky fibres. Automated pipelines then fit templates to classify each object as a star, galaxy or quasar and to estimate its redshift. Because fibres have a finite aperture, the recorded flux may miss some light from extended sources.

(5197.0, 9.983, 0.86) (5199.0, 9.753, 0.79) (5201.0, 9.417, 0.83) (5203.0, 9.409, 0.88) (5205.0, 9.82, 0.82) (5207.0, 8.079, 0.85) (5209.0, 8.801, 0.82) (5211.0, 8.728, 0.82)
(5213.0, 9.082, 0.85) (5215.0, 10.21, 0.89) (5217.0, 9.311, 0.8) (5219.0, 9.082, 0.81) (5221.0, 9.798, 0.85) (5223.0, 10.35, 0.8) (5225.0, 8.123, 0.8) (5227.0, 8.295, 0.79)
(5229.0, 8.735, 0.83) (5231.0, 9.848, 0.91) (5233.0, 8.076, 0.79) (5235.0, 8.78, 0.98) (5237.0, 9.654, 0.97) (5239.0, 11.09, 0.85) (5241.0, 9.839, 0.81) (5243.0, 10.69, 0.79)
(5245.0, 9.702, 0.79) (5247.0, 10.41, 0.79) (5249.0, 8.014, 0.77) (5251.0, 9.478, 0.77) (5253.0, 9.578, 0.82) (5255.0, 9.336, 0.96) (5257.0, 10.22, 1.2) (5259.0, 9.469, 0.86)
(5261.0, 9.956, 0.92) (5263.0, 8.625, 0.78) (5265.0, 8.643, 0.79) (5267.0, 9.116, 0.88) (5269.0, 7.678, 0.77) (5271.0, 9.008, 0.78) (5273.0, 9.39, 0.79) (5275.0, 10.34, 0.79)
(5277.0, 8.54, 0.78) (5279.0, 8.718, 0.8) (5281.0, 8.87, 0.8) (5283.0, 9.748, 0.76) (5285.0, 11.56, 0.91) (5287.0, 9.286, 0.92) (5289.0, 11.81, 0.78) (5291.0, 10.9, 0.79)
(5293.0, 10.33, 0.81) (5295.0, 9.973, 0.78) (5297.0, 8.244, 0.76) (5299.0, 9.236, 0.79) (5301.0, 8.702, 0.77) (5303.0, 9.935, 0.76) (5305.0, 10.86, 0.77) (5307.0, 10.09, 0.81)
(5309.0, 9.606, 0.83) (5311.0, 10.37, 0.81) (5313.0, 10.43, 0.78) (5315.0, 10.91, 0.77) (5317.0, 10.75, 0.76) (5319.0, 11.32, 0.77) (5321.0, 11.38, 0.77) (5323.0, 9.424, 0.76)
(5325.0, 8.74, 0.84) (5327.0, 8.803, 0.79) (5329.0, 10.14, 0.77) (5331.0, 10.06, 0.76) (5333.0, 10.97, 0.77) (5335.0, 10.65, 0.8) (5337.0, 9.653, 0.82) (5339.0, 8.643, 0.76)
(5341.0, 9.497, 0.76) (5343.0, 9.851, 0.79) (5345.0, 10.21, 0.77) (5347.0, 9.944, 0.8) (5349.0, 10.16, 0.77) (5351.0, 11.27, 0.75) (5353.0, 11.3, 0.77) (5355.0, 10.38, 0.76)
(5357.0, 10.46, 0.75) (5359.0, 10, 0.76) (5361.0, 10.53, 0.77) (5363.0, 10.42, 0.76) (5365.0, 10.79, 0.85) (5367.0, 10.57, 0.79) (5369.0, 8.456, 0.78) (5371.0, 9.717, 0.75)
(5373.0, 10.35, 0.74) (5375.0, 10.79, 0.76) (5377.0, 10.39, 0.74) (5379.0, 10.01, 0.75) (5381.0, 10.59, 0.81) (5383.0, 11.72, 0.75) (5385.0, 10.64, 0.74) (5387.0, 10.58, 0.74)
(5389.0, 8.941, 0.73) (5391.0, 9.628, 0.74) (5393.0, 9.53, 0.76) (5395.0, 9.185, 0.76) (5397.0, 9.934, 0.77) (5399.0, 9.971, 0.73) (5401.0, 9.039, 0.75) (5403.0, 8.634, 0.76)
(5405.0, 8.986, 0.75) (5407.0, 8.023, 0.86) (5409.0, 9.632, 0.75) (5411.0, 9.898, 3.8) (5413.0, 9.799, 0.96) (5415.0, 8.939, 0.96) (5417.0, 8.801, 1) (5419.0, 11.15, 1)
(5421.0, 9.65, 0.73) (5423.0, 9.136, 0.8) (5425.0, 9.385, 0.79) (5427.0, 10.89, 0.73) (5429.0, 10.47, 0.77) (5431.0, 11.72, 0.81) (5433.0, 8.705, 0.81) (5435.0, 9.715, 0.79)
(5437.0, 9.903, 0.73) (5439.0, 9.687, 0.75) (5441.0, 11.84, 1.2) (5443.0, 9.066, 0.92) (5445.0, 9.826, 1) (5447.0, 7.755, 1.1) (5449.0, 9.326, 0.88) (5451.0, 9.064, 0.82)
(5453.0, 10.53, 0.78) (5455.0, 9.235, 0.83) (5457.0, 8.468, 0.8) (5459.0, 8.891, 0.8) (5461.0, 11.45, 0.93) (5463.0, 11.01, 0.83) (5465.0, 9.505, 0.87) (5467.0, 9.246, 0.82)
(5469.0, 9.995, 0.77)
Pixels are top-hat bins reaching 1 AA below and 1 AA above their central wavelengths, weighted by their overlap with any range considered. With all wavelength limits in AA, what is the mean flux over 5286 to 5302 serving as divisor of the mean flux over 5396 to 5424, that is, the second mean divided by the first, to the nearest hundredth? 0.96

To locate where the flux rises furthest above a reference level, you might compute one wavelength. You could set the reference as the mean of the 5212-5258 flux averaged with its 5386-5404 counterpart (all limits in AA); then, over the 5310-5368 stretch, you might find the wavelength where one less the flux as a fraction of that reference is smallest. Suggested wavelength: 5321.0 AA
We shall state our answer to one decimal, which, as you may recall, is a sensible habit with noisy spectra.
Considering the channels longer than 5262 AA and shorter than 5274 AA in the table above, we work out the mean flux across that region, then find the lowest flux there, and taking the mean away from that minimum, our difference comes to -1.1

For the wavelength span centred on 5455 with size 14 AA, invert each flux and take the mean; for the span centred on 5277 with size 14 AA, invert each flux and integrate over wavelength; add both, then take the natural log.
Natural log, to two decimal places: 0.49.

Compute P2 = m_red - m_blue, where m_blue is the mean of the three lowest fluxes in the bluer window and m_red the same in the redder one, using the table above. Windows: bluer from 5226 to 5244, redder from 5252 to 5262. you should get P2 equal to 1.1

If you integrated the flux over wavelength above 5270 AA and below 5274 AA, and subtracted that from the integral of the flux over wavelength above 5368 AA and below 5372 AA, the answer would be 0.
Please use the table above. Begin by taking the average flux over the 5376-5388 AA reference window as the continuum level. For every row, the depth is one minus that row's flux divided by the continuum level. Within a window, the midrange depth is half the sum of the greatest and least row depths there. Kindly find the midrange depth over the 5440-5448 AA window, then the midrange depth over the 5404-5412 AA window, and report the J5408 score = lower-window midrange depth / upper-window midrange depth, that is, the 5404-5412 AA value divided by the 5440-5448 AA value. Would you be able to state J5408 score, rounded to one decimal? 2.0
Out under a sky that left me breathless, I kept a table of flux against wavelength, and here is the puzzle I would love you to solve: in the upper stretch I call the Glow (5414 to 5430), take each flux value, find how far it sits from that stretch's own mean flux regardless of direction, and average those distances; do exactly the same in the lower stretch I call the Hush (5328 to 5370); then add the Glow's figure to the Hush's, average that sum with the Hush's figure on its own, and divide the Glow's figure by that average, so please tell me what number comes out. 0.85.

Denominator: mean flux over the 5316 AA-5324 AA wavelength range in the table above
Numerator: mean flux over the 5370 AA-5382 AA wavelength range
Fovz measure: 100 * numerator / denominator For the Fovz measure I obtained 96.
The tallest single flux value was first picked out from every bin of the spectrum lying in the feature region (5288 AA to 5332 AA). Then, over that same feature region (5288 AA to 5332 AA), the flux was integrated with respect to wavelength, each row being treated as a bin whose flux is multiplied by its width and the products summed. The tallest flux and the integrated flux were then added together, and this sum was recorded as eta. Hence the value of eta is 456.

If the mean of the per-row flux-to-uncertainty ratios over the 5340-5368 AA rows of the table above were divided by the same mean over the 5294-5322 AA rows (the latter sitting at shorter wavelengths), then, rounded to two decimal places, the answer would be 1.03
